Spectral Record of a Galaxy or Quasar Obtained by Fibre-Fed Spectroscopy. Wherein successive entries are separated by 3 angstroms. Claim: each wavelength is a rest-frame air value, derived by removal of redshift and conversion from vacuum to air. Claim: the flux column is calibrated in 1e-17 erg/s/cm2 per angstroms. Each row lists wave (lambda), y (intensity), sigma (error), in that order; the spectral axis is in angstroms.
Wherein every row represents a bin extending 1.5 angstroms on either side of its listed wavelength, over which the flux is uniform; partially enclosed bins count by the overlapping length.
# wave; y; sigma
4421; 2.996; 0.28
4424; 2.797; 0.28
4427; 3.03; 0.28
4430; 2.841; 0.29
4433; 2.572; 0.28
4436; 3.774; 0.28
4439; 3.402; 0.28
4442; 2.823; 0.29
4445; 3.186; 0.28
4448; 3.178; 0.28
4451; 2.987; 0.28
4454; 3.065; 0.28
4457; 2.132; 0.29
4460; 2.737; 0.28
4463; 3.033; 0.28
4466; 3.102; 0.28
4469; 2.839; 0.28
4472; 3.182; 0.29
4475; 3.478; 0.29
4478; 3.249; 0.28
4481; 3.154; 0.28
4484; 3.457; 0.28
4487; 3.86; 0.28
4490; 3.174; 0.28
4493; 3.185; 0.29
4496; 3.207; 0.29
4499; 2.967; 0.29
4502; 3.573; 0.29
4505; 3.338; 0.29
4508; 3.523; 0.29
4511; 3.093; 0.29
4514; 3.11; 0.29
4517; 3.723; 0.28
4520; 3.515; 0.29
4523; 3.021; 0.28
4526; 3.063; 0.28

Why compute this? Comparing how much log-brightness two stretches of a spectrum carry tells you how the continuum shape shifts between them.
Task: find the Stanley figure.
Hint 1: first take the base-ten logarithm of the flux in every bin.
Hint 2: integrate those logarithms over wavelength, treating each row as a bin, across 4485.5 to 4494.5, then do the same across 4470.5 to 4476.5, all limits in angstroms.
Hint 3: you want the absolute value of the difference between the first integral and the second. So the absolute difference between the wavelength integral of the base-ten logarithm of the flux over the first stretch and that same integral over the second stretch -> 1.6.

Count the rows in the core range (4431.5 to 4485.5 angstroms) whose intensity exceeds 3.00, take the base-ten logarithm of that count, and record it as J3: 1.1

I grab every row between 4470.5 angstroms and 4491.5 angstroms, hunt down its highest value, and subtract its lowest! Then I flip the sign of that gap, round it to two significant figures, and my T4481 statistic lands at -0.71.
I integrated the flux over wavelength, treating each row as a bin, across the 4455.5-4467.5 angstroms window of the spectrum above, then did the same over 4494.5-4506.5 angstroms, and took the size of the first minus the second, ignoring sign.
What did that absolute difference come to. 6.2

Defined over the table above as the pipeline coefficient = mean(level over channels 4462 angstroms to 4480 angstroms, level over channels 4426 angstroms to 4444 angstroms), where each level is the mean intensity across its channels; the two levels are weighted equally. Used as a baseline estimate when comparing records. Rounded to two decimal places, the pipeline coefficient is 3.11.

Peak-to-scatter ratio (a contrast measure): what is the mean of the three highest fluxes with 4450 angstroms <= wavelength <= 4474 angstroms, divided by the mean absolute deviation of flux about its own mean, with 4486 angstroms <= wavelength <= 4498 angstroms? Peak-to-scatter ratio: 12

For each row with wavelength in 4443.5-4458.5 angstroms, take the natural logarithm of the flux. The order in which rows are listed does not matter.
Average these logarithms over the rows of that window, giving 1.06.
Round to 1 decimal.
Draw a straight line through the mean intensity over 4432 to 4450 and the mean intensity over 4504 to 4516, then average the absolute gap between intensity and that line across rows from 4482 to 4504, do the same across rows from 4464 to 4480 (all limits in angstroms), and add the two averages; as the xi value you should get 0.4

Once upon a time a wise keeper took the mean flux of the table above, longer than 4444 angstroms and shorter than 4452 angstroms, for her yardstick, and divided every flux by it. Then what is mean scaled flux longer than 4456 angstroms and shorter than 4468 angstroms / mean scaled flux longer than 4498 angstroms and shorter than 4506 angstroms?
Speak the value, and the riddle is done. 0.84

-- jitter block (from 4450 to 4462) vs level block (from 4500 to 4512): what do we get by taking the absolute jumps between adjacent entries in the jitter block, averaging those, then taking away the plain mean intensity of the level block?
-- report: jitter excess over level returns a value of -2.84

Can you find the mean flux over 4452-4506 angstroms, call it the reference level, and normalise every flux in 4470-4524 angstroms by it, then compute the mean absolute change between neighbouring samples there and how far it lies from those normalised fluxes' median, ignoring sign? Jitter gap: 0.930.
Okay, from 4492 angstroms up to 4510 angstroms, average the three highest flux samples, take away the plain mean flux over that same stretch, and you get 0.18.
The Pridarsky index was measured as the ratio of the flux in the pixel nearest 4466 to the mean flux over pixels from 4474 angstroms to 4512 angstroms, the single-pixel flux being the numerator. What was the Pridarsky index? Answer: 0.93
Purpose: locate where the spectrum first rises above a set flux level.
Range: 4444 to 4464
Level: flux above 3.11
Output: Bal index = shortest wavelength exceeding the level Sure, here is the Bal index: 4445 angstroms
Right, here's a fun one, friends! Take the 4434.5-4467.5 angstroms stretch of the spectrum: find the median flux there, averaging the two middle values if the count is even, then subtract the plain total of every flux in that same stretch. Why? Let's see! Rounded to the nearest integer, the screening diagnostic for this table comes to -30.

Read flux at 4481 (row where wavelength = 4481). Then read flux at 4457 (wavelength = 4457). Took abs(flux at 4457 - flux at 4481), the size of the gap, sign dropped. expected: 1.0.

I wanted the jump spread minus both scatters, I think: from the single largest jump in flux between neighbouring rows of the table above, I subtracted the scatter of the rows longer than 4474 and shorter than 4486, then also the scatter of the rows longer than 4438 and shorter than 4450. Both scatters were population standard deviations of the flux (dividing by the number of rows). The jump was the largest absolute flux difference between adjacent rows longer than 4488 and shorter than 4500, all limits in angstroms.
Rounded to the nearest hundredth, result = -0.11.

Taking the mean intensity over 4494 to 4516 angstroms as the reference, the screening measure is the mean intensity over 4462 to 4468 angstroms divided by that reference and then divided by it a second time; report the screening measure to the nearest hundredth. 0.29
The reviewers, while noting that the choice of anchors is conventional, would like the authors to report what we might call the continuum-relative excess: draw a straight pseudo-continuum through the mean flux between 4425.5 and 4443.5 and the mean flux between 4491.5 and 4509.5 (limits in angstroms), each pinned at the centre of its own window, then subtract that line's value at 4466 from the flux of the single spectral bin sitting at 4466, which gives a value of -0.08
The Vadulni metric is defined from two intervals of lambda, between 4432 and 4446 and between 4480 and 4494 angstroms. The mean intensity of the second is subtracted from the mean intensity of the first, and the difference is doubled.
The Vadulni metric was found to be -0.4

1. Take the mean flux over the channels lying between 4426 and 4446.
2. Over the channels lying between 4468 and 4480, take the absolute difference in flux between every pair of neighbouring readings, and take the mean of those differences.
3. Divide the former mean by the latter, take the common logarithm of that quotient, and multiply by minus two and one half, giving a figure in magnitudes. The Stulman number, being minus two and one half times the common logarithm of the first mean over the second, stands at -2.57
